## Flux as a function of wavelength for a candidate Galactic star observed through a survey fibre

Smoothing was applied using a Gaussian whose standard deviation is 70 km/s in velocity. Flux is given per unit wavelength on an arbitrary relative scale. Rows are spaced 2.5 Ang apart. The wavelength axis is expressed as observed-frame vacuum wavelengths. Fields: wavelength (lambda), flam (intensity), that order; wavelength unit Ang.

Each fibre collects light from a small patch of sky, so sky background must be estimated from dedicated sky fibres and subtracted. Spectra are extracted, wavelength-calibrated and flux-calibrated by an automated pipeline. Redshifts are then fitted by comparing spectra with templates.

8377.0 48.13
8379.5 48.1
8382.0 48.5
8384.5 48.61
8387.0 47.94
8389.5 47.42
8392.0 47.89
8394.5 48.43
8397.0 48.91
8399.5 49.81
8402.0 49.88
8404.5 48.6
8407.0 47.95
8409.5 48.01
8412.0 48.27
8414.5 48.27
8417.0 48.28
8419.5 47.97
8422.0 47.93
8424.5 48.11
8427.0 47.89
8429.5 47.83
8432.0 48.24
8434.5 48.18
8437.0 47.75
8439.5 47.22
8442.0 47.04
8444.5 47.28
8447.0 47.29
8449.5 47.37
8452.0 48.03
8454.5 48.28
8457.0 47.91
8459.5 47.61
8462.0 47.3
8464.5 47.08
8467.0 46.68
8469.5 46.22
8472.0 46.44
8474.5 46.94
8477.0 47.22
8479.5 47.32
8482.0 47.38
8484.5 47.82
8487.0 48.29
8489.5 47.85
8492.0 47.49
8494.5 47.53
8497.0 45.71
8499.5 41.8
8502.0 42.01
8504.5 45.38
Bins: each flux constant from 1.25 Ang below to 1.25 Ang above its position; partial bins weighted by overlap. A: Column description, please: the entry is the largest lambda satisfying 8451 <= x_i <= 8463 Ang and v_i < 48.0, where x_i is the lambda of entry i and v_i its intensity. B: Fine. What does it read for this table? 8462.0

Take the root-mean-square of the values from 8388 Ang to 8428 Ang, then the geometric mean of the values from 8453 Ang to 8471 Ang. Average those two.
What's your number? 47.8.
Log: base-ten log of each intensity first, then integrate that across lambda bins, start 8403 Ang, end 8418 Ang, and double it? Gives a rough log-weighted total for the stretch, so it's 50.5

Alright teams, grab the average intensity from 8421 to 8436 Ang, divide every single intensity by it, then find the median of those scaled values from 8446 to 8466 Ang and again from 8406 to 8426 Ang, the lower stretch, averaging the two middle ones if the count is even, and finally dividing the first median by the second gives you 0.988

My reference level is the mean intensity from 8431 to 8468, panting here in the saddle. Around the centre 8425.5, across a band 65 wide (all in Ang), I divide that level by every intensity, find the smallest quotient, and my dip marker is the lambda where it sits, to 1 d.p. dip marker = 8402.0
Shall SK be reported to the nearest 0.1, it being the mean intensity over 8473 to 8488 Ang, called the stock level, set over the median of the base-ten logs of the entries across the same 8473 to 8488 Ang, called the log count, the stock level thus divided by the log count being 28.3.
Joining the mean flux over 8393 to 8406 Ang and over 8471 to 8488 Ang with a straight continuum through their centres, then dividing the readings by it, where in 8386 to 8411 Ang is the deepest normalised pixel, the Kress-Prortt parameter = 8389.5 Ang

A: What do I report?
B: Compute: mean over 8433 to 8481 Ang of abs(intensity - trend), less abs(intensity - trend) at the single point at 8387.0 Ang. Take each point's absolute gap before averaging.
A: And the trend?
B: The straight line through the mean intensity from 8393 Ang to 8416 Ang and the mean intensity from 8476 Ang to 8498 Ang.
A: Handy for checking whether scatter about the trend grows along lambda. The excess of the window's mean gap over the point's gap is -0.4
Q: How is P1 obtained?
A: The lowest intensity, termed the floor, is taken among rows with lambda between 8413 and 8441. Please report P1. 47.22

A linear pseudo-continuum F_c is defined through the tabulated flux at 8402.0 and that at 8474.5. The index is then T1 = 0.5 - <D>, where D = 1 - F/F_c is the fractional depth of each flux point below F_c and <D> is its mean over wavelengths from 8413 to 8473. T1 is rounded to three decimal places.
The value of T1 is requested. 0.487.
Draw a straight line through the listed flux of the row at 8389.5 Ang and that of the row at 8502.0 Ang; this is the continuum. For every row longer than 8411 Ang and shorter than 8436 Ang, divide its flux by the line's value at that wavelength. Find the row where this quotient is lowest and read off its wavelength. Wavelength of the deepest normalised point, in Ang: 8412.0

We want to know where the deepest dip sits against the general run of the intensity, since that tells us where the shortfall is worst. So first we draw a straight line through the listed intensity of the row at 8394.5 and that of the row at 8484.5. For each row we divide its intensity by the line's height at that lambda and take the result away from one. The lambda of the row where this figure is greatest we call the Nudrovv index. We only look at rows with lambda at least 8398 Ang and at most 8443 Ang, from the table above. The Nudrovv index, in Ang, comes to 8442.0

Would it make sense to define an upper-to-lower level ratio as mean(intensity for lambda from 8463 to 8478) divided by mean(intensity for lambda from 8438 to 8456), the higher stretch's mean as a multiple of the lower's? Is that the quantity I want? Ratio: 0.984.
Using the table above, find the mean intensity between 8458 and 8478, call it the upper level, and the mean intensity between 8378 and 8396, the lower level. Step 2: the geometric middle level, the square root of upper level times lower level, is 47.5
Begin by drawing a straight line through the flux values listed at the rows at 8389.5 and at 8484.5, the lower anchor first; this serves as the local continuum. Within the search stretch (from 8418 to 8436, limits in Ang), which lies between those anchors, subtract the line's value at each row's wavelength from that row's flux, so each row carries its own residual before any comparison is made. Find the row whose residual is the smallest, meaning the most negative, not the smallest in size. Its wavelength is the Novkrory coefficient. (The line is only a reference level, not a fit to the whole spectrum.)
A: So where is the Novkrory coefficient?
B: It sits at 8429.5 Ang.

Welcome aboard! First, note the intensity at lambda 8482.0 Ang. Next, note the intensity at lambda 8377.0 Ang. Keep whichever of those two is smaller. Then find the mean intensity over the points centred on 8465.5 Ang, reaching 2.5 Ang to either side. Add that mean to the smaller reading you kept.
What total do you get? 94.3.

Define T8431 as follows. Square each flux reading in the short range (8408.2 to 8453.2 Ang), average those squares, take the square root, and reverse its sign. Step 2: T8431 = -47.8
